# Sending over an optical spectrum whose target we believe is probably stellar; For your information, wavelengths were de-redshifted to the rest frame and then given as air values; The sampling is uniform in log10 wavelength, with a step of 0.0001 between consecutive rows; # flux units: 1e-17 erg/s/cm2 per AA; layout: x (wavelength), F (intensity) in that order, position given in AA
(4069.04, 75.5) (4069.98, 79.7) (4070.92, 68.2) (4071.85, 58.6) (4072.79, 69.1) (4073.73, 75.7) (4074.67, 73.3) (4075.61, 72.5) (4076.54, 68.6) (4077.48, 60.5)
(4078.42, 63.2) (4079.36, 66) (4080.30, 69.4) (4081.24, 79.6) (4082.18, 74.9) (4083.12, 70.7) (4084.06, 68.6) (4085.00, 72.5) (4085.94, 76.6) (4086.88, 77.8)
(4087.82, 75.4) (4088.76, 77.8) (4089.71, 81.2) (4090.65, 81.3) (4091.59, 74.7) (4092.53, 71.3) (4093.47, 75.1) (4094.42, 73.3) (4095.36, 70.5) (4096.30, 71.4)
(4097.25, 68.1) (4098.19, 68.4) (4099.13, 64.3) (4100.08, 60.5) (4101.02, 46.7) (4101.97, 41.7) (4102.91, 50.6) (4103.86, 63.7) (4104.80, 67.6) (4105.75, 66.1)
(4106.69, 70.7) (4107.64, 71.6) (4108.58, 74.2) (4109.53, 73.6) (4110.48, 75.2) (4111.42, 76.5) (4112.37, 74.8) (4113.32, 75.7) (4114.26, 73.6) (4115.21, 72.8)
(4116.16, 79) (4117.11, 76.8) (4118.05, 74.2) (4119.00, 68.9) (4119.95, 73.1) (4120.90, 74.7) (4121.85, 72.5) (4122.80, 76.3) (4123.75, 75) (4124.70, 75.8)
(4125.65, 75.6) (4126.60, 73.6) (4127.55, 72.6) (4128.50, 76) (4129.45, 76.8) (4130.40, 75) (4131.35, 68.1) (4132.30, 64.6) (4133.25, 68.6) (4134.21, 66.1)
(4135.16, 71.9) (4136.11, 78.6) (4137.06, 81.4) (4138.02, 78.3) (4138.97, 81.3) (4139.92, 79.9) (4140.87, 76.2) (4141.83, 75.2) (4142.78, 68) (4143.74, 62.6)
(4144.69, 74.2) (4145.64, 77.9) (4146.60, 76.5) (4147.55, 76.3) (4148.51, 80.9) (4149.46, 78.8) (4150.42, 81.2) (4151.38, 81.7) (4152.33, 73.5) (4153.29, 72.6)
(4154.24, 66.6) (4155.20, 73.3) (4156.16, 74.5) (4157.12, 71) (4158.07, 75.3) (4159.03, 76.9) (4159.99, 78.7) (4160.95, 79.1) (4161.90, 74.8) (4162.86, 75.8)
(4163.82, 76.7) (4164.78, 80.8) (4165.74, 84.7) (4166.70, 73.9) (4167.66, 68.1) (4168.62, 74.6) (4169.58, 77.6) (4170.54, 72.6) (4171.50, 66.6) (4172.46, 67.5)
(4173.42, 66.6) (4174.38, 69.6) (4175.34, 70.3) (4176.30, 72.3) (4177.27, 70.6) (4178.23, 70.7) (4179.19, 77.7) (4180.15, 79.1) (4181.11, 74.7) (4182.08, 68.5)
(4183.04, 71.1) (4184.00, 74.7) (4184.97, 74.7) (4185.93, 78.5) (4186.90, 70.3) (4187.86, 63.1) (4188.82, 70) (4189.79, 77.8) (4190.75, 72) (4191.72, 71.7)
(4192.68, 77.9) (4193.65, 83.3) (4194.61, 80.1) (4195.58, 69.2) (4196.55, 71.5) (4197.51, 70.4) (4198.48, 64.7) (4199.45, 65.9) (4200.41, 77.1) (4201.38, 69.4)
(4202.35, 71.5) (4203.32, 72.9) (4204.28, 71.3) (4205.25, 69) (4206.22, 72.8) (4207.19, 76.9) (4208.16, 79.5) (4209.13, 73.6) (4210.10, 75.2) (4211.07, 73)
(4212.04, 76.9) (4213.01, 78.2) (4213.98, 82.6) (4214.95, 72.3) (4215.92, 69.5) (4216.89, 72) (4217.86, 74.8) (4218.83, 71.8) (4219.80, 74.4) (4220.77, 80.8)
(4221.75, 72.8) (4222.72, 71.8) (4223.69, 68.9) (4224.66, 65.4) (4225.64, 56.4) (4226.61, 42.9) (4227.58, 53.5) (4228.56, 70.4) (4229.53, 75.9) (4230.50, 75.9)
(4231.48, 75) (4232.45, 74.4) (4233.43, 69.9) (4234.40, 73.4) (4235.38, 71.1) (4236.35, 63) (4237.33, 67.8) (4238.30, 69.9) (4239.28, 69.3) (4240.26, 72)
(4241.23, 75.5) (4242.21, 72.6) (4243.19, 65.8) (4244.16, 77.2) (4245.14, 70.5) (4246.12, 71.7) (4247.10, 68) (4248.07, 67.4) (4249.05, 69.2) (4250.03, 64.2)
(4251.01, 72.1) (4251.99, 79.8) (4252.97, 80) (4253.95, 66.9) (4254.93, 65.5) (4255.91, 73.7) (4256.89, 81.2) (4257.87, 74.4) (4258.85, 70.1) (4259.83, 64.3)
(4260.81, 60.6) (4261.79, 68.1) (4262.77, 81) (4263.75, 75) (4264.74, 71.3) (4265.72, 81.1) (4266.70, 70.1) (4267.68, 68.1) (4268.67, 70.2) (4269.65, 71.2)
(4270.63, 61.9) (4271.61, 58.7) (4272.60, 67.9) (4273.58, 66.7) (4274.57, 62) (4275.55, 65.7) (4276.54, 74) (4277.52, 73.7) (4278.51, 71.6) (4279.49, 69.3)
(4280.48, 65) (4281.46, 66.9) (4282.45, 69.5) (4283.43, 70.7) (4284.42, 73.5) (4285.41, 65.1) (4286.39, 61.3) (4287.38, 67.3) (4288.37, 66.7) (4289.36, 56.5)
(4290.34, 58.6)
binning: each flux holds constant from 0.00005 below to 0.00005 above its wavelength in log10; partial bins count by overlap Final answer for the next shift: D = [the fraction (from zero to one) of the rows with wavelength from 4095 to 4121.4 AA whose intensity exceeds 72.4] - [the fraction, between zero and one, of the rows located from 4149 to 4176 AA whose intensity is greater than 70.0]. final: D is -0.32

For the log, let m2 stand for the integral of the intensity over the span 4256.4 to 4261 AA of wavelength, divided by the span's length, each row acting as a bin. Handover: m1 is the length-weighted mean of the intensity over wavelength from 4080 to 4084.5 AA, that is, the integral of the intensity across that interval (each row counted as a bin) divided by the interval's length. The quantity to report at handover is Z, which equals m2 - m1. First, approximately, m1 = 72.8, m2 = 70.8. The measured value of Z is -2.0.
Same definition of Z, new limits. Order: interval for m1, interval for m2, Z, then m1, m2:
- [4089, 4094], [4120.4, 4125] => -1.9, 76.6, 74.8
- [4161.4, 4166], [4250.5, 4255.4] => -5.5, 78.3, 72.8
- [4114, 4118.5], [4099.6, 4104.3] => -22.9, 75.4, 52.5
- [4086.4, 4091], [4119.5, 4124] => -4.3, 78.6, 74.2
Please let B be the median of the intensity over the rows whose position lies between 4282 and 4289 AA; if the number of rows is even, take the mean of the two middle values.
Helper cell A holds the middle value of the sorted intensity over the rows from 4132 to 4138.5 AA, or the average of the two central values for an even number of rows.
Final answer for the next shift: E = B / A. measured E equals 0.94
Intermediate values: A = 71.9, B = 67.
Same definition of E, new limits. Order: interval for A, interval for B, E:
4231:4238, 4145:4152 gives 1.11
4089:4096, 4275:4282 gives 0.93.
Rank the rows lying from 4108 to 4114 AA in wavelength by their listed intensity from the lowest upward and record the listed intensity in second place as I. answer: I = 74.2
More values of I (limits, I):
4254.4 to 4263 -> 64.3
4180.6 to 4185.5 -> 71.1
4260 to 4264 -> 68.1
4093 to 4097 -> 71.4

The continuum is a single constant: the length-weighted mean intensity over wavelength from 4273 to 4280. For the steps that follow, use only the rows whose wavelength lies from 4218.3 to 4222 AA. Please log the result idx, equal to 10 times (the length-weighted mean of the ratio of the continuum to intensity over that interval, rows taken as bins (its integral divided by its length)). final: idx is 9.2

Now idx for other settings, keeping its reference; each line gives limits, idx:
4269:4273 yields 10.7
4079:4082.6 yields 9.5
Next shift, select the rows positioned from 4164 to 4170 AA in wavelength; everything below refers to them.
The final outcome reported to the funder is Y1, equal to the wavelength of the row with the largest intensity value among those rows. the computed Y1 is 4165.74 AA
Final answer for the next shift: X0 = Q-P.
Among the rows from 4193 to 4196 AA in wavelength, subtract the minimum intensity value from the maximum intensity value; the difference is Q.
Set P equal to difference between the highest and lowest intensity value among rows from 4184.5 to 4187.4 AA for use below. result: 6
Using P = 8.2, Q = 14.1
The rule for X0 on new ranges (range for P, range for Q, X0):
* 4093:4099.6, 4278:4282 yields -4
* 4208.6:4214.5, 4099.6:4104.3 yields 12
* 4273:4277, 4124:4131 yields -8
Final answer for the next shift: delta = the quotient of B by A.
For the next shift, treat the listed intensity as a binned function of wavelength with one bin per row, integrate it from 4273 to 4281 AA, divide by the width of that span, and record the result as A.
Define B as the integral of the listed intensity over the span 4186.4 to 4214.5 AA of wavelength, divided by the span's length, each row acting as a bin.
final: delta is 1.07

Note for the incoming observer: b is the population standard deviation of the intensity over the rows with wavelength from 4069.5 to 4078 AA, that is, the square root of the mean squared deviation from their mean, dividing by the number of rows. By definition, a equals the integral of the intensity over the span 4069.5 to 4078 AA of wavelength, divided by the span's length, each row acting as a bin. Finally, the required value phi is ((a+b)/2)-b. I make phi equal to 31.6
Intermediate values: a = 70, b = 6.4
